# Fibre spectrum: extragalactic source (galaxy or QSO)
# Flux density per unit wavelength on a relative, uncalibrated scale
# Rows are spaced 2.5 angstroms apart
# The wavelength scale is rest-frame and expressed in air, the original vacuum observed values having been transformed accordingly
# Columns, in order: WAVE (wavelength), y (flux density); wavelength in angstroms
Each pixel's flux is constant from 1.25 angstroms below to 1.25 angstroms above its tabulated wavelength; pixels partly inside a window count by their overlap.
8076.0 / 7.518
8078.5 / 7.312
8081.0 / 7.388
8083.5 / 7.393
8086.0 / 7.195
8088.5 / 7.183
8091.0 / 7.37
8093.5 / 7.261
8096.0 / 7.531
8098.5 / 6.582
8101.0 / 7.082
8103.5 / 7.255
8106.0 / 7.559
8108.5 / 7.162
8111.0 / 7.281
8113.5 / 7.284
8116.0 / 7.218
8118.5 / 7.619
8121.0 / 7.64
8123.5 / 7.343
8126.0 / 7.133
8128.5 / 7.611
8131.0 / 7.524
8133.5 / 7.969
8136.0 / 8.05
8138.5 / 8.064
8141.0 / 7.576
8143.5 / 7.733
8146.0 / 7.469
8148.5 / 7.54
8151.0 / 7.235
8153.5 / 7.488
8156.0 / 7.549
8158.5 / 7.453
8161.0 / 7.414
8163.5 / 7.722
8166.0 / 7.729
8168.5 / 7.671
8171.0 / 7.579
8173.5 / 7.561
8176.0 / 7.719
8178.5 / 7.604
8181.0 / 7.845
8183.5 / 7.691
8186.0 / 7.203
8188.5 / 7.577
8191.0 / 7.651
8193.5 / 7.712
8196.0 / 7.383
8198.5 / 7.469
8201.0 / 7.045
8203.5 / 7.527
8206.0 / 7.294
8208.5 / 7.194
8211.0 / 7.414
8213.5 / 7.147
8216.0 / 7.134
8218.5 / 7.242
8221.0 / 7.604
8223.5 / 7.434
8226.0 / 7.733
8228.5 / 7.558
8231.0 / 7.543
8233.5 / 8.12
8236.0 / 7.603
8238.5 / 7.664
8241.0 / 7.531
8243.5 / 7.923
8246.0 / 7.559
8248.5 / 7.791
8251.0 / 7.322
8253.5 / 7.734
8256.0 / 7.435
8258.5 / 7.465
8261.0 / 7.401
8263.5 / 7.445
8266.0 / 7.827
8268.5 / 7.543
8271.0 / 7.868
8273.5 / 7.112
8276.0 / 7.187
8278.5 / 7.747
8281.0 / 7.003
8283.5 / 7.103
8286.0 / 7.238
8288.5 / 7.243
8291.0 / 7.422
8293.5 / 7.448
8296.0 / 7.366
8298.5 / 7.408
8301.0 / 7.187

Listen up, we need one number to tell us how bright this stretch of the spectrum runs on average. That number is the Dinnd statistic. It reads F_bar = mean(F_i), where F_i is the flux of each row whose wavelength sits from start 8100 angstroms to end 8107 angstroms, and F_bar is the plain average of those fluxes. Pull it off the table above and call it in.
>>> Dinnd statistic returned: 7.30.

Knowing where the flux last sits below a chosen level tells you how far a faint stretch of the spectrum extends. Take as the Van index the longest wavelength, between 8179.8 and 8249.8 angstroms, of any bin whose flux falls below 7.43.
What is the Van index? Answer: 8218.5 angstroms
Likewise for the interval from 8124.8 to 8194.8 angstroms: 8186.0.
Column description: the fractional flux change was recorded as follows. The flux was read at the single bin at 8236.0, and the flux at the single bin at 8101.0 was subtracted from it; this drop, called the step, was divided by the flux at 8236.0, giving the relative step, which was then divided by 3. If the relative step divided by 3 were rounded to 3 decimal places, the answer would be 0.023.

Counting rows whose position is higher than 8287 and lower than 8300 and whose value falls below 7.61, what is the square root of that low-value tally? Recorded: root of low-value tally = 2.2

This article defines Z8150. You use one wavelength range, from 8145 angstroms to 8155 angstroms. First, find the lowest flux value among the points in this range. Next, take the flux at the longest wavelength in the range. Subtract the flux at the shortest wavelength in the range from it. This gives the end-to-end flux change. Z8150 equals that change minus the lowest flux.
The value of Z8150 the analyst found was -7.22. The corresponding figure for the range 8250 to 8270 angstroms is -7.10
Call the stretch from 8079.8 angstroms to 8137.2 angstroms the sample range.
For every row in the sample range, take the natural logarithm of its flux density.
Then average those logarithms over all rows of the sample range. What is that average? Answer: 2.00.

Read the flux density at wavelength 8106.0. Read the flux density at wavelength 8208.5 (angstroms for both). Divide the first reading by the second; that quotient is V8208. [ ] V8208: 1.05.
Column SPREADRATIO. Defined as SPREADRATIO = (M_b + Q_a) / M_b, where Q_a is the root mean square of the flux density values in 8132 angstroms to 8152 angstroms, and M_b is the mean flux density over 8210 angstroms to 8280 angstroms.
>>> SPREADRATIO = 2.023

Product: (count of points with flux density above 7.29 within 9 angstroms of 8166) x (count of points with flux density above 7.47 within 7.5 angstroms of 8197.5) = 21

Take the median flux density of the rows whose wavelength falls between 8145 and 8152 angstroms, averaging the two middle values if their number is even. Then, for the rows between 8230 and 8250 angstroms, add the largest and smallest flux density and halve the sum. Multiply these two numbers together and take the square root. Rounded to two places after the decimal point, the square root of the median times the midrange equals 7.65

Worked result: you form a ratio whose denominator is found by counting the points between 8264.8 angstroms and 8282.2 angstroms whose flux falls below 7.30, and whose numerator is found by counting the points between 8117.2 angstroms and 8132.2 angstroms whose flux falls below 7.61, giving 1.0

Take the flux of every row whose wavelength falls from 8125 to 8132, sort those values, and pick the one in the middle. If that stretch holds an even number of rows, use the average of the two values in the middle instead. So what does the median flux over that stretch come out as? 7.52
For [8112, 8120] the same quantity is 7.28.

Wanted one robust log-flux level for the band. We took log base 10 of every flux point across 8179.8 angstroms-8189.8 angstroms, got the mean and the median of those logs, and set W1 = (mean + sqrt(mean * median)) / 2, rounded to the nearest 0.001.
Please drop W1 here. 0.880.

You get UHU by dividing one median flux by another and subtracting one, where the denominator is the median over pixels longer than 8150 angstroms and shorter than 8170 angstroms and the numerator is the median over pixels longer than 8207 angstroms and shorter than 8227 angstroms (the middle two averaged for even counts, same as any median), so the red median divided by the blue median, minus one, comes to -0.025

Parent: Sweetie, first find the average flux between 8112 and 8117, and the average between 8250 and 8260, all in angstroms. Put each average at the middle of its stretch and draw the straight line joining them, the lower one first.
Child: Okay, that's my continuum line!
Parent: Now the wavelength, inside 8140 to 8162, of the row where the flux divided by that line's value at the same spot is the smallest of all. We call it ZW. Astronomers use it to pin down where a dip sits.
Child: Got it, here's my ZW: 8151.0 angstroms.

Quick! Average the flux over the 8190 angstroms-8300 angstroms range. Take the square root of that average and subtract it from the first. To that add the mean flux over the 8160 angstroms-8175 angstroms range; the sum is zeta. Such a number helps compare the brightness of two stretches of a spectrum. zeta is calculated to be 12.35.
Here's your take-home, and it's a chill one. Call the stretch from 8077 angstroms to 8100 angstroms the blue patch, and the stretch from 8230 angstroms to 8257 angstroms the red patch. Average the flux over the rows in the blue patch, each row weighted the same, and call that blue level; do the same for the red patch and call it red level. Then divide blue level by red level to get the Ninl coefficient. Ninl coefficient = 0.95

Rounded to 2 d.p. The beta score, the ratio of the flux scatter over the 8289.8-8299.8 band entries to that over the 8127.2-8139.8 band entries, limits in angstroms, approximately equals 0.13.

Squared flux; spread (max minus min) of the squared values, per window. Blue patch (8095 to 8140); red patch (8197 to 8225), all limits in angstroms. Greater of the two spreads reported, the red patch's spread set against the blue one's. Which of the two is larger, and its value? 22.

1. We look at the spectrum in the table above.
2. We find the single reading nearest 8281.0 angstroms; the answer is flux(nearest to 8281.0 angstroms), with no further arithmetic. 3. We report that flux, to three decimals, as 7.003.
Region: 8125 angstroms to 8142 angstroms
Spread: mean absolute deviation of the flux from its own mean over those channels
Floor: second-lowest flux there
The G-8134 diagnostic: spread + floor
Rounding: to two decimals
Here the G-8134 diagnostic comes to 7.80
